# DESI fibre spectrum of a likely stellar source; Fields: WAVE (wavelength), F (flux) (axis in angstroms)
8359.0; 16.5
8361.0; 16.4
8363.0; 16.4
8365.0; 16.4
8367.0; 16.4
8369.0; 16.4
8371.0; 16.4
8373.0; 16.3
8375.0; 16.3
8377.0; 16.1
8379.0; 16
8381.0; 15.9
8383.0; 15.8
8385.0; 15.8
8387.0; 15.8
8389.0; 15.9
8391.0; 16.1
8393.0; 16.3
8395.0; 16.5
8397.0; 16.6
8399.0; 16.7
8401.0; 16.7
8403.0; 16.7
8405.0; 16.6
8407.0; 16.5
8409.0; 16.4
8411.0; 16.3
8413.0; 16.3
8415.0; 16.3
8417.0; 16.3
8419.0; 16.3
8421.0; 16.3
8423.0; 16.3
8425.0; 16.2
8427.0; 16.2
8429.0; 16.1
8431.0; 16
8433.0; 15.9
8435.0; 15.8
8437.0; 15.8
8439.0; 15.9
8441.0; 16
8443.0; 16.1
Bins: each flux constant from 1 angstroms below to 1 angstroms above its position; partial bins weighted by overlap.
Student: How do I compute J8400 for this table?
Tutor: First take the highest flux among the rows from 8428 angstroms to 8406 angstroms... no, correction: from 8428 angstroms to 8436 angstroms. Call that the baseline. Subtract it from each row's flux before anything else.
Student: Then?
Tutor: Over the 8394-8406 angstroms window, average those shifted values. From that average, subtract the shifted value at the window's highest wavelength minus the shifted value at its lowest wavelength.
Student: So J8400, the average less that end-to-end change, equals 0.43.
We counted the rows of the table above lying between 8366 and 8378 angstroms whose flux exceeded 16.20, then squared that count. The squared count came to 25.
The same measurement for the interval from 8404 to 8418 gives 49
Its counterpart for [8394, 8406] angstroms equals 36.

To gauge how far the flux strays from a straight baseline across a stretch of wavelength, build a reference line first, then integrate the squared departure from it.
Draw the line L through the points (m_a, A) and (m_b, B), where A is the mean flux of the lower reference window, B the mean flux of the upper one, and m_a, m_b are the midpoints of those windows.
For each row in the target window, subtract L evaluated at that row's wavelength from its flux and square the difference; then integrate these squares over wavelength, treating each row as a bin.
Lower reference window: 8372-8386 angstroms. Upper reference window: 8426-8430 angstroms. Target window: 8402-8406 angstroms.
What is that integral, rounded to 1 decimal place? 1.3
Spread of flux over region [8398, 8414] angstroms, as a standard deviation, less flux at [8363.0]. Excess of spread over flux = -16.2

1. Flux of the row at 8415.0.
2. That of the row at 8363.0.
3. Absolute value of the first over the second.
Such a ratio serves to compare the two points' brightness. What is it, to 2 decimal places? 0.99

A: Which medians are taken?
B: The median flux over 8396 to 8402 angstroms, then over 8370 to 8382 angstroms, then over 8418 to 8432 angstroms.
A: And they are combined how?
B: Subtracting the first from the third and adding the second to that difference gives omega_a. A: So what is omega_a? 15.7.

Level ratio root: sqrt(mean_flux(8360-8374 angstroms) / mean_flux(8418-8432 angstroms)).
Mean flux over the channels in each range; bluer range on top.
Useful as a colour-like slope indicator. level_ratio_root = 1.006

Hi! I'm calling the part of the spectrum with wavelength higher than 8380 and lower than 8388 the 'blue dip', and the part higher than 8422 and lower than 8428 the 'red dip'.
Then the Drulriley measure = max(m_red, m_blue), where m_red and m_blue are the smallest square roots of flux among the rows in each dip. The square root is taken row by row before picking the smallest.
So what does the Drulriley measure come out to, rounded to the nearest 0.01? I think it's 4.02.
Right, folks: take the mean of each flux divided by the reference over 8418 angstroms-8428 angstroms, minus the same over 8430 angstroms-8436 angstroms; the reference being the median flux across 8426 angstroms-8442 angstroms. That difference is 0.02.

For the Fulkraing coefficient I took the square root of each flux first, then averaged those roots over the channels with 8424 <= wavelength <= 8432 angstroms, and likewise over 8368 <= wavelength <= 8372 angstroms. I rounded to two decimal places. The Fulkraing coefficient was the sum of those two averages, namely 8.07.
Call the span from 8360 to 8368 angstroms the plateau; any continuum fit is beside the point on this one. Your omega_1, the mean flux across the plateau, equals 16.40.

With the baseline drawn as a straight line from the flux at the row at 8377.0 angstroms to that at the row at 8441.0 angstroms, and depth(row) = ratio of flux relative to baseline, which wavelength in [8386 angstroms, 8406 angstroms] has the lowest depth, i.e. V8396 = 8387.0 angstroms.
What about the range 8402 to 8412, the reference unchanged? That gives 8411.0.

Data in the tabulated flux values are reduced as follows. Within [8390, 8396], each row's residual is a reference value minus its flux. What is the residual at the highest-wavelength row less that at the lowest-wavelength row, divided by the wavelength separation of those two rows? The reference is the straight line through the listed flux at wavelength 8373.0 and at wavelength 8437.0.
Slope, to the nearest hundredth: -0.11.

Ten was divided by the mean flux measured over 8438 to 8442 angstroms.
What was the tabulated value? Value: 0.627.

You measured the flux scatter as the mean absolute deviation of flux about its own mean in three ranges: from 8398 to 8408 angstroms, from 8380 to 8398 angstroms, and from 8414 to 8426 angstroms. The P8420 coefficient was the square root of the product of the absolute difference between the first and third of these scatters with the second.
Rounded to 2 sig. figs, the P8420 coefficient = 0.11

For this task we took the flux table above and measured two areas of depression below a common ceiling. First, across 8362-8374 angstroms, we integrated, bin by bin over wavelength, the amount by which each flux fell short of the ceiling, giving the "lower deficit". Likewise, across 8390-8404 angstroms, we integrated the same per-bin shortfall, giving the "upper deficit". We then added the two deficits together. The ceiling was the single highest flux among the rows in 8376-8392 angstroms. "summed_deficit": -9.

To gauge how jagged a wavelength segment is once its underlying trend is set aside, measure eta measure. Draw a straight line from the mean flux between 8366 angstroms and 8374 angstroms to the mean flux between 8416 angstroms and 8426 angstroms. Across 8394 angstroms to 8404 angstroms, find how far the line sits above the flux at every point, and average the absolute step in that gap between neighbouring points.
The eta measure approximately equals 0.054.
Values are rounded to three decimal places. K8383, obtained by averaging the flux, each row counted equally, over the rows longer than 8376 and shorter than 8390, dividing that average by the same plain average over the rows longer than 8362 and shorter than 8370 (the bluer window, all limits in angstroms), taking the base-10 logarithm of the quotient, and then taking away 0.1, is -0.113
